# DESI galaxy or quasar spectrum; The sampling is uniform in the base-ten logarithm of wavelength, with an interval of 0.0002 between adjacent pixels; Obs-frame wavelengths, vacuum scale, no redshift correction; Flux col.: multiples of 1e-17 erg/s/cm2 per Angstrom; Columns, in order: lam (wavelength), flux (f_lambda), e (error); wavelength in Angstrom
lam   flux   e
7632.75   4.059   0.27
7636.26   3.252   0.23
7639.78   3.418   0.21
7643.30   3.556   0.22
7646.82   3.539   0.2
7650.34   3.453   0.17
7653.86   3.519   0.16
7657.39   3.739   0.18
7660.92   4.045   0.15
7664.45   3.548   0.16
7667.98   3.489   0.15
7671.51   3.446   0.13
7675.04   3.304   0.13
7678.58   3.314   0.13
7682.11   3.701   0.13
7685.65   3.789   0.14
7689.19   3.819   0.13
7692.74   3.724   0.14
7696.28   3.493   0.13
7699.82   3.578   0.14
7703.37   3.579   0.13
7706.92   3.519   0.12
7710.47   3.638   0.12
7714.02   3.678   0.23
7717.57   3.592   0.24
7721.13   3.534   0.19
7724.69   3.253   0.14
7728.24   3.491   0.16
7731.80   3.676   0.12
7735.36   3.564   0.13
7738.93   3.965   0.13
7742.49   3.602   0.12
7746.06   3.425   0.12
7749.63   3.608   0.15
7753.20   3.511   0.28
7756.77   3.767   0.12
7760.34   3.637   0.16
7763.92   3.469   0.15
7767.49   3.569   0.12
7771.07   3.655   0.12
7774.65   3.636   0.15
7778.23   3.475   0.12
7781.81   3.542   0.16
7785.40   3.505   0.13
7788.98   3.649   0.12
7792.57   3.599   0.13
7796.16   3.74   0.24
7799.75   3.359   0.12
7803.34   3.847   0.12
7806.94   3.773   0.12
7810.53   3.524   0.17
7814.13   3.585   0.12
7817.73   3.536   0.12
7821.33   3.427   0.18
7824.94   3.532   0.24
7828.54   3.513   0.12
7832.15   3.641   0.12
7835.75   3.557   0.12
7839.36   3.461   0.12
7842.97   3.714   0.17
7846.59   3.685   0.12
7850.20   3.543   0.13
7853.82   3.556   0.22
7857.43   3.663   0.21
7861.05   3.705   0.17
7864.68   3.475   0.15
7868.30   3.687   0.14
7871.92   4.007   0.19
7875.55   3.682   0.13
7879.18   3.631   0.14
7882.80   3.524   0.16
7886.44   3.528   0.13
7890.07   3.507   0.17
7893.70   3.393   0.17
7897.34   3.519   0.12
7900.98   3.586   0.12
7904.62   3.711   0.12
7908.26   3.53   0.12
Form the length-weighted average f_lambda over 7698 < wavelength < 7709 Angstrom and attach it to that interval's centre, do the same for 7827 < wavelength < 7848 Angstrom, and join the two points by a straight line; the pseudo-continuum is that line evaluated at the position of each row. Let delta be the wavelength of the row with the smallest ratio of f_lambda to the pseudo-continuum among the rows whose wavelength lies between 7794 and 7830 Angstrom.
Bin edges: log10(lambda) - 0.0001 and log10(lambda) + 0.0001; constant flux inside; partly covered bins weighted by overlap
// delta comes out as 7799.75 Angstrom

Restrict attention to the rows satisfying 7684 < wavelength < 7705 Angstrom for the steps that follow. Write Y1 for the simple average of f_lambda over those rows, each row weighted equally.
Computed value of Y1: 3.66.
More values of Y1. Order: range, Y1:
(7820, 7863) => 3.58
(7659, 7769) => 3.59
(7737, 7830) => 3.59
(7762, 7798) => 3.58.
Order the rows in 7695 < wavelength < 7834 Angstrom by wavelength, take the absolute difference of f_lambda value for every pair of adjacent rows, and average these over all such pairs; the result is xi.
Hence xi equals 0.145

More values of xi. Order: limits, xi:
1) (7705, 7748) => 0.187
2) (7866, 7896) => 0.135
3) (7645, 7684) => 0.182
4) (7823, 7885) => 0.135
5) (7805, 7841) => 0.100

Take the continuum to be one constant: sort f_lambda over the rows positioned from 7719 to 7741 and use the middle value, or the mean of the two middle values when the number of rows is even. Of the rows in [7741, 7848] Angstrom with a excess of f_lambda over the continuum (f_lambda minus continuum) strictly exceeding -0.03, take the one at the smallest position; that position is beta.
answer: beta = 7742.49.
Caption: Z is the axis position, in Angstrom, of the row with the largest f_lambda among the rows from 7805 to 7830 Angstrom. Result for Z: 7806.94 Angstrom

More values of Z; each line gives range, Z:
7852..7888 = 7871.92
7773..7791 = 7788.98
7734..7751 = 7738.93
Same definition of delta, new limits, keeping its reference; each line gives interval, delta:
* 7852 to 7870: 7864.68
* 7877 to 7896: 7893.70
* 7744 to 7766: 7746.06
